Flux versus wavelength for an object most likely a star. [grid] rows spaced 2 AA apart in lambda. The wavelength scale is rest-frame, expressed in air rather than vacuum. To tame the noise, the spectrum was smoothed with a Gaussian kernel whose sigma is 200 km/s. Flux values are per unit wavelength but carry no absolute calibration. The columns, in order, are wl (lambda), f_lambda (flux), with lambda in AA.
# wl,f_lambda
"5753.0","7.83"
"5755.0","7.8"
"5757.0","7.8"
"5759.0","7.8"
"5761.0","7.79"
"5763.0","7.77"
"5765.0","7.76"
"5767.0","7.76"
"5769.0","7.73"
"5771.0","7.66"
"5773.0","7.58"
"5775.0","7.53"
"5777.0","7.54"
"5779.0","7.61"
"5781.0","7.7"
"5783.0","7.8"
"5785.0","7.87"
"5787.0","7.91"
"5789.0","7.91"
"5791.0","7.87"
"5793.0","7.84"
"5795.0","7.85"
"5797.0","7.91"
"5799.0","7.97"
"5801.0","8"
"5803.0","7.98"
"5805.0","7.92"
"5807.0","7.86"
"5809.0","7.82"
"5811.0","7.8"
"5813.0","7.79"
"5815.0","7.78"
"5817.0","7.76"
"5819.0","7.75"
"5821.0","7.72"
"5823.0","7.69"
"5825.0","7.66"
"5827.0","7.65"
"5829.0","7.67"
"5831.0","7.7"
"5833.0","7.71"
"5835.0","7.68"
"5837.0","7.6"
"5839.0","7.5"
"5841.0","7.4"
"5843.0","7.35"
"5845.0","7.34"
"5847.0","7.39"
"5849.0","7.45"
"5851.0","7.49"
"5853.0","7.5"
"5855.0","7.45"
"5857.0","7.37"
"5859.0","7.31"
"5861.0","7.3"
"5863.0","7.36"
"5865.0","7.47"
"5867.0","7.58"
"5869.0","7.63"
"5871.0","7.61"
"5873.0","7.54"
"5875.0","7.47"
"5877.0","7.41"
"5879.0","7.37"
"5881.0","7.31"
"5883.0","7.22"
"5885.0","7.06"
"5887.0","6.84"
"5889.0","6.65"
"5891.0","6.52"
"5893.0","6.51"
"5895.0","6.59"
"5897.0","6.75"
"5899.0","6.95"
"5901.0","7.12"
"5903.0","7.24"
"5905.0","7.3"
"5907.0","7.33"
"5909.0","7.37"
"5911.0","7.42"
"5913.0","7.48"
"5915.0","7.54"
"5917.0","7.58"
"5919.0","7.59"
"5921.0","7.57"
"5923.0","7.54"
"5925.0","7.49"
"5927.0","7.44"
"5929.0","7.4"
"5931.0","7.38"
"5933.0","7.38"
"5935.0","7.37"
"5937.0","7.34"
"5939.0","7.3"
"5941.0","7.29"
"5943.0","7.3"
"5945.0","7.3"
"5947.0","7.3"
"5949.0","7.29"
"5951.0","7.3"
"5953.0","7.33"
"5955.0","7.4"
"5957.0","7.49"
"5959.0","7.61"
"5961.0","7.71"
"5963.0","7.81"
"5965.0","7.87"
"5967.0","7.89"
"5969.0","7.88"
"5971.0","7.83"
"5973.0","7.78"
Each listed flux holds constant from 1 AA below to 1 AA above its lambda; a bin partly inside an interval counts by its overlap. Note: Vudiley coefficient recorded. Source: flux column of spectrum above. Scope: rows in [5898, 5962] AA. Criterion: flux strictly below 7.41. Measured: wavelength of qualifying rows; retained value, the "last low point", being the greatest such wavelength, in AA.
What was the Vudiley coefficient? 5955.0 AA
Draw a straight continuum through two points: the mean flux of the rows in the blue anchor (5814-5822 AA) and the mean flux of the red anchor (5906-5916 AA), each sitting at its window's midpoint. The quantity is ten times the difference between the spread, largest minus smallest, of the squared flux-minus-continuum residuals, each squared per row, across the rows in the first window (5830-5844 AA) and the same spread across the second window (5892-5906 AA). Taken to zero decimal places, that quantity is -8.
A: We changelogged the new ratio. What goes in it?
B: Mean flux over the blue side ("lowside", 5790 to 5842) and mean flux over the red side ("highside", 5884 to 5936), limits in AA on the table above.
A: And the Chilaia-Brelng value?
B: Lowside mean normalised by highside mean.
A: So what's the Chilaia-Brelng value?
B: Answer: 1.08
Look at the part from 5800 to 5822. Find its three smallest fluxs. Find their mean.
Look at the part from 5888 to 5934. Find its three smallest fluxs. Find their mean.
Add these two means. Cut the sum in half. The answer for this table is 7.14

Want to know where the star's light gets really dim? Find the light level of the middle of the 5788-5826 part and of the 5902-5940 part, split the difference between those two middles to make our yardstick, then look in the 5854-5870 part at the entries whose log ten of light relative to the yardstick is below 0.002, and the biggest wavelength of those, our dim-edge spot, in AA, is 5869.0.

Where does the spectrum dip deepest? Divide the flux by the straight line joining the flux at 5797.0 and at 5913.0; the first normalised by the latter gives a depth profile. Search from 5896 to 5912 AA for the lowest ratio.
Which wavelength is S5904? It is 5897.0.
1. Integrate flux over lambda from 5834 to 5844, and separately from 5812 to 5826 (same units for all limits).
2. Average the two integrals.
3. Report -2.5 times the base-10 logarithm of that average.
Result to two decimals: -4.91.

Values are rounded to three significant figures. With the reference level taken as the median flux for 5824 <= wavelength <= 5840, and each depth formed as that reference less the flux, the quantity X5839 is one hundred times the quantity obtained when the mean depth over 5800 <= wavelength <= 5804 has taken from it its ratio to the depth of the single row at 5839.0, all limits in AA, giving 164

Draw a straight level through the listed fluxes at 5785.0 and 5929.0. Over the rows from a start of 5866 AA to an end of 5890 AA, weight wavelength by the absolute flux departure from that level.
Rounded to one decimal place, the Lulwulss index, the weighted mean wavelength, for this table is 5884.4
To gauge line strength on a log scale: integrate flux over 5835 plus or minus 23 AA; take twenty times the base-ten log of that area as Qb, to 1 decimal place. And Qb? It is 50.9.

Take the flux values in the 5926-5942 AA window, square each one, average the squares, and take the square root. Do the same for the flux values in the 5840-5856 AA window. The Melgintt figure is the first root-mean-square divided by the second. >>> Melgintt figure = 0.99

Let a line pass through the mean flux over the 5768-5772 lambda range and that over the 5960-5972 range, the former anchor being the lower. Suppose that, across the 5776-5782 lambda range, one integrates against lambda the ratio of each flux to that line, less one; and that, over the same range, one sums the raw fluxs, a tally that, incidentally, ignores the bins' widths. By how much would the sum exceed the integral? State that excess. 22.9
